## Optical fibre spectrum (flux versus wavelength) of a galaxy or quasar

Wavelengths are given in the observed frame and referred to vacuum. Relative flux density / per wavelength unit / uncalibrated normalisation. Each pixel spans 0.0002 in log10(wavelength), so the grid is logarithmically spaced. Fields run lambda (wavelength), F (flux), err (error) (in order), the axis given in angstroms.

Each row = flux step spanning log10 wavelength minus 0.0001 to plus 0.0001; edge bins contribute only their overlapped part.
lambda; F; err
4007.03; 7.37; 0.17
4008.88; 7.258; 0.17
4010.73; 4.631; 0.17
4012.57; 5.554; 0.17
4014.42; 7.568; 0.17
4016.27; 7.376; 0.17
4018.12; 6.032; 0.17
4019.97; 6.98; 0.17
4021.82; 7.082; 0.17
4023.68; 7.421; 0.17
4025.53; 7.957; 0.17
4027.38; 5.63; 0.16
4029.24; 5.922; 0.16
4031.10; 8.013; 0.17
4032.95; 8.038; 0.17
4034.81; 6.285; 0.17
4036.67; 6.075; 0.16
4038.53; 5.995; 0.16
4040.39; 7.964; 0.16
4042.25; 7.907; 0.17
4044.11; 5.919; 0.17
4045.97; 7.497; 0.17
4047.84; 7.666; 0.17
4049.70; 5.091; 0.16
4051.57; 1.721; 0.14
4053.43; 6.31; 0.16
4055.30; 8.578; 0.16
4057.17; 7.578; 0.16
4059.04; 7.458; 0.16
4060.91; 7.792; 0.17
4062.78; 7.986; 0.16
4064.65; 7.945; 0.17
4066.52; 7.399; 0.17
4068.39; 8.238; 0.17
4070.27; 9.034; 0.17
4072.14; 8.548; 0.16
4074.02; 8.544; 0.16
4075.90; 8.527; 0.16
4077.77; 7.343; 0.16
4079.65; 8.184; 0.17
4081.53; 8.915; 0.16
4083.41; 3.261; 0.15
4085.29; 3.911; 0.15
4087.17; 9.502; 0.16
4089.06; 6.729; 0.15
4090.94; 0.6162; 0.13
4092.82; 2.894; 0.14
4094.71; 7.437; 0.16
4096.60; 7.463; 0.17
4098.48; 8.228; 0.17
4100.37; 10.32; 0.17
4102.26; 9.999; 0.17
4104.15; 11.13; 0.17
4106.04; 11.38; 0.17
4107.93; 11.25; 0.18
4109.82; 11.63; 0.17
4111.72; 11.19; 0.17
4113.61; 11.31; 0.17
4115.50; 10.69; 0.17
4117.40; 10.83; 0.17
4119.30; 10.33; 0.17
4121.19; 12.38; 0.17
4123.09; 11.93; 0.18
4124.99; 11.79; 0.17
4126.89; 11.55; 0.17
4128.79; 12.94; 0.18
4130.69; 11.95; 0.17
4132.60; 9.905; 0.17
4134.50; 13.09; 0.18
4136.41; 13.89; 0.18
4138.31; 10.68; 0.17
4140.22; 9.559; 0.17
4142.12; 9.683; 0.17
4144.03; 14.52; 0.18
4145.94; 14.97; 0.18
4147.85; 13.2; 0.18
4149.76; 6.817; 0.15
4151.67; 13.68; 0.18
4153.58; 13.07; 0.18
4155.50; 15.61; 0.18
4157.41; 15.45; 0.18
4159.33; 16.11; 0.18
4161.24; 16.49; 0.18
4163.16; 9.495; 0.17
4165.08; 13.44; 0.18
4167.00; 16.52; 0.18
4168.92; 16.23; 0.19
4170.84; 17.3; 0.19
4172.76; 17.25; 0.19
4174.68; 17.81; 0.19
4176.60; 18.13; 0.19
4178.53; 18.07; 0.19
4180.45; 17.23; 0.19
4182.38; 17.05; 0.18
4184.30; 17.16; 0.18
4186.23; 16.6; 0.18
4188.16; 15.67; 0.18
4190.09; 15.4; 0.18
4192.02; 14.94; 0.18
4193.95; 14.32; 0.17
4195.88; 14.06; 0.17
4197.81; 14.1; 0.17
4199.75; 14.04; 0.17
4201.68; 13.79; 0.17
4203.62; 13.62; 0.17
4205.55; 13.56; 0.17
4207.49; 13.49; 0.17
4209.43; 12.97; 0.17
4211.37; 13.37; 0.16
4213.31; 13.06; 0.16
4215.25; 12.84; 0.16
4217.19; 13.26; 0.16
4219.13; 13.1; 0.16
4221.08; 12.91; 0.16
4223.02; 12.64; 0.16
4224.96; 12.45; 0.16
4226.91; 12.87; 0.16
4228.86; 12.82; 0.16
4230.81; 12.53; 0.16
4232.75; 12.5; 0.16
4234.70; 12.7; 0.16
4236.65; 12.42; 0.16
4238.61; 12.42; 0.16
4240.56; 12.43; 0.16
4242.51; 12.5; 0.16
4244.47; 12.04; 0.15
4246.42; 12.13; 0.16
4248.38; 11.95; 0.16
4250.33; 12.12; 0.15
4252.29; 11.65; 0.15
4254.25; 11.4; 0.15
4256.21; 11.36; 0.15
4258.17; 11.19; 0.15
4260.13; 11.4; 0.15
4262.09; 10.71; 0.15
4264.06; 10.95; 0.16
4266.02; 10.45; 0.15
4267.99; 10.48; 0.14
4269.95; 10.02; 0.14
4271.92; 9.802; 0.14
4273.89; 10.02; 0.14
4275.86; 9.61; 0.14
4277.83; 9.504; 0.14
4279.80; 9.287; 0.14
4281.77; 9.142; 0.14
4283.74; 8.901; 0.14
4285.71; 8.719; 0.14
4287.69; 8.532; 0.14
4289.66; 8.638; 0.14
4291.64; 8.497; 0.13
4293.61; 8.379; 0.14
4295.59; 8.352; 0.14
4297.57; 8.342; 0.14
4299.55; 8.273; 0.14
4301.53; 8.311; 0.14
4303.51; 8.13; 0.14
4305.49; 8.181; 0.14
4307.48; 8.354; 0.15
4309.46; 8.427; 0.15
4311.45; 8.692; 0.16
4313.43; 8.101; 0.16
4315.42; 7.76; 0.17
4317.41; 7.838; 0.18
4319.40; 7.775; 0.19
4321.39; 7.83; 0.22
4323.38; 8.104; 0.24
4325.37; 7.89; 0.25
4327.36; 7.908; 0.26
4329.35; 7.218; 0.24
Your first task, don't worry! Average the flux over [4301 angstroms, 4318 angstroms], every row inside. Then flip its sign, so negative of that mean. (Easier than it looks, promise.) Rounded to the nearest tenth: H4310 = -8.2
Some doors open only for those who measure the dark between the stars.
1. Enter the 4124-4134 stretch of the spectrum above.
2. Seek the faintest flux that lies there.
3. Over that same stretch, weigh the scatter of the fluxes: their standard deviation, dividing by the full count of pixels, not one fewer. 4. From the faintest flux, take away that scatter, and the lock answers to 8.9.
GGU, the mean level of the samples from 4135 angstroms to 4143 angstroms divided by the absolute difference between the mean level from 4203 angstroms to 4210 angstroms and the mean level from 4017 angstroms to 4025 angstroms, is 1.7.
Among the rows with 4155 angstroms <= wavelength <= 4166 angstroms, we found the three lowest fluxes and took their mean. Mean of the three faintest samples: 12.8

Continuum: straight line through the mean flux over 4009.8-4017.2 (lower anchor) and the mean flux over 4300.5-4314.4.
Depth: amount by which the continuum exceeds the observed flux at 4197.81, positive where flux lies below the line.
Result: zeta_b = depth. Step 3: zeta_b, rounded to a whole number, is -7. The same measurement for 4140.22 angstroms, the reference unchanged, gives -2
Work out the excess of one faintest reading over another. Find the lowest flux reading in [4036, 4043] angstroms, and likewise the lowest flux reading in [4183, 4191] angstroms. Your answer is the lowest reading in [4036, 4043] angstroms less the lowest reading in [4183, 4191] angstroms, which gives -9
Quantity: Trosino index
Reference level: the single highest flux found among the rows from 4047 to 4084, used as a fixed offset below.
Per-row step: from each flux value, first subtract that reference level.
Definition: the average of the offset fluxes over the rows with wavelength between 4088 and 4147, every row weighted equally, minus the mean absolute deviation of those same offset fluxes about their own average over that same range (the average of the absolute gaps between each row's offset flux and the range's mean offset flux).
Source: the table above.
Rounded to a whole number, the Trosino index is -1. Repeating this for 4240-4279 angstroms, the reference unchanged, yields 1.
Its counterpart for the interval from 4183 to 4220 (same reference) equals 4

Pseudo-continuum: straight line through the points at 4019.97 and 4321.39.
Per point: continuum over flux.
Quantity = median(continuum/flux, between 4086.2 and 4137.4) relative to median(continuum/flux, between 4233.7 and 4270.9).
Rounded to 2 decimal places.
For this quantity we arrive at 0.99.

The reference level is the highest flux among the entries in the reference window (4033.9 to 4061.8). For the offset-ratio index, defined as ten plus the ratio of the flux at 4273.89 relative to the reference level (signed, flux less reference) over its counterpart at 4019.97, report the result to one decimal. 9.1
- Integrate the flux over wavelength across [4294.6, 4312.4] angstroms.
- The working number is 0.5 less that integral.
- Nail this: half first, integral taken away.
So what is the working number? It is -148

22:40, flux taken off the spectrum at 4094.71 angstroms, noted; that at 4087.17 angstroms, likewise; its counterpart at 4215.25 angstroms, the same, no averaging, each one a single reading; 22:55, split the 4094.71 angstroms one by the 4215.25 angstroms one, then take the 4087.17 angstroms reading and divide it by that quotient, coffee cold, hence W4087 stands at 16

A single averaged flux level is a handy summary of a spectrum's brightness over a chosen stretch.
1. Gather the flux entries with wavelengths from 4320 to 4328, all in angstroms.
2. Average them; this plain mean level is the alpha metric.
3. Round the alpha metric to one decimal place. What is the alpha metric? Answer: 7.9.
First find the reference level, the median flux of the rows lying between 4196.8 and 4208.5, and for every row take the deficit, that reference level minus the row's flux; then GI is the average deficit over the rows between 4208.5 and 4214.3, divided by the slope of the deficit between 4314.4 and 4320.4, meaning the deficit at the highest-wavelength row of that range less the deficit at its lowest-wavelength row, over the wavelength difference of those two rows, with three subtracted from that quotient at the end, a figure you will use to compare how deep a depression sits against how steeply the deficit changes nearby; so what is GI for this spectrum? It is -155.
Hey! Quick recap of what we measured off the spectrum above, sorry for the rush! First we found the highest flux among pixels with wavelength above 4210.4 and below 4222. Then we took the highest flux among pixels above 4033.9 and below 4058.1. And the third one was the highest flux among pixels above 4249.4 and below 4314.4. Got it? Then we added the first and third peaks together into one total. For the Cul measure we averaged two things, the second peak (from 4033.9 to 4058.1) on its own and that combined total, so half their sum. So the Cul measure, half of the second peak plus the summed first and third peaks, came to 17.0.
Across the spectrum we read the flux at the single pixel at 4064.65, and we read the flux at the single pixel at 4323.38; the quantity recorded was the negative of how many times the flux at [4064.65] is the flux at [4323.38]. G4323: -0.98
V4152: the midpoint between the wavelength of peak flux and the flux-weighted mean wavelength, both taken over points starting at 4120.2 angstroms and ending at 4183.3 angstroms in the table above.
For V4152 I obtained 4165.5 angstroms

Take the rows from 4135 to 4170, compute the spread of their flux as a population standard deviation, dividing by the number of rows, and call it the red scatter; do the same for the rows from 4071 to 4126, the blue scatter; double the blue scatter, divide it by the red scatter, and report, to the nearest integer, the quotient 2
